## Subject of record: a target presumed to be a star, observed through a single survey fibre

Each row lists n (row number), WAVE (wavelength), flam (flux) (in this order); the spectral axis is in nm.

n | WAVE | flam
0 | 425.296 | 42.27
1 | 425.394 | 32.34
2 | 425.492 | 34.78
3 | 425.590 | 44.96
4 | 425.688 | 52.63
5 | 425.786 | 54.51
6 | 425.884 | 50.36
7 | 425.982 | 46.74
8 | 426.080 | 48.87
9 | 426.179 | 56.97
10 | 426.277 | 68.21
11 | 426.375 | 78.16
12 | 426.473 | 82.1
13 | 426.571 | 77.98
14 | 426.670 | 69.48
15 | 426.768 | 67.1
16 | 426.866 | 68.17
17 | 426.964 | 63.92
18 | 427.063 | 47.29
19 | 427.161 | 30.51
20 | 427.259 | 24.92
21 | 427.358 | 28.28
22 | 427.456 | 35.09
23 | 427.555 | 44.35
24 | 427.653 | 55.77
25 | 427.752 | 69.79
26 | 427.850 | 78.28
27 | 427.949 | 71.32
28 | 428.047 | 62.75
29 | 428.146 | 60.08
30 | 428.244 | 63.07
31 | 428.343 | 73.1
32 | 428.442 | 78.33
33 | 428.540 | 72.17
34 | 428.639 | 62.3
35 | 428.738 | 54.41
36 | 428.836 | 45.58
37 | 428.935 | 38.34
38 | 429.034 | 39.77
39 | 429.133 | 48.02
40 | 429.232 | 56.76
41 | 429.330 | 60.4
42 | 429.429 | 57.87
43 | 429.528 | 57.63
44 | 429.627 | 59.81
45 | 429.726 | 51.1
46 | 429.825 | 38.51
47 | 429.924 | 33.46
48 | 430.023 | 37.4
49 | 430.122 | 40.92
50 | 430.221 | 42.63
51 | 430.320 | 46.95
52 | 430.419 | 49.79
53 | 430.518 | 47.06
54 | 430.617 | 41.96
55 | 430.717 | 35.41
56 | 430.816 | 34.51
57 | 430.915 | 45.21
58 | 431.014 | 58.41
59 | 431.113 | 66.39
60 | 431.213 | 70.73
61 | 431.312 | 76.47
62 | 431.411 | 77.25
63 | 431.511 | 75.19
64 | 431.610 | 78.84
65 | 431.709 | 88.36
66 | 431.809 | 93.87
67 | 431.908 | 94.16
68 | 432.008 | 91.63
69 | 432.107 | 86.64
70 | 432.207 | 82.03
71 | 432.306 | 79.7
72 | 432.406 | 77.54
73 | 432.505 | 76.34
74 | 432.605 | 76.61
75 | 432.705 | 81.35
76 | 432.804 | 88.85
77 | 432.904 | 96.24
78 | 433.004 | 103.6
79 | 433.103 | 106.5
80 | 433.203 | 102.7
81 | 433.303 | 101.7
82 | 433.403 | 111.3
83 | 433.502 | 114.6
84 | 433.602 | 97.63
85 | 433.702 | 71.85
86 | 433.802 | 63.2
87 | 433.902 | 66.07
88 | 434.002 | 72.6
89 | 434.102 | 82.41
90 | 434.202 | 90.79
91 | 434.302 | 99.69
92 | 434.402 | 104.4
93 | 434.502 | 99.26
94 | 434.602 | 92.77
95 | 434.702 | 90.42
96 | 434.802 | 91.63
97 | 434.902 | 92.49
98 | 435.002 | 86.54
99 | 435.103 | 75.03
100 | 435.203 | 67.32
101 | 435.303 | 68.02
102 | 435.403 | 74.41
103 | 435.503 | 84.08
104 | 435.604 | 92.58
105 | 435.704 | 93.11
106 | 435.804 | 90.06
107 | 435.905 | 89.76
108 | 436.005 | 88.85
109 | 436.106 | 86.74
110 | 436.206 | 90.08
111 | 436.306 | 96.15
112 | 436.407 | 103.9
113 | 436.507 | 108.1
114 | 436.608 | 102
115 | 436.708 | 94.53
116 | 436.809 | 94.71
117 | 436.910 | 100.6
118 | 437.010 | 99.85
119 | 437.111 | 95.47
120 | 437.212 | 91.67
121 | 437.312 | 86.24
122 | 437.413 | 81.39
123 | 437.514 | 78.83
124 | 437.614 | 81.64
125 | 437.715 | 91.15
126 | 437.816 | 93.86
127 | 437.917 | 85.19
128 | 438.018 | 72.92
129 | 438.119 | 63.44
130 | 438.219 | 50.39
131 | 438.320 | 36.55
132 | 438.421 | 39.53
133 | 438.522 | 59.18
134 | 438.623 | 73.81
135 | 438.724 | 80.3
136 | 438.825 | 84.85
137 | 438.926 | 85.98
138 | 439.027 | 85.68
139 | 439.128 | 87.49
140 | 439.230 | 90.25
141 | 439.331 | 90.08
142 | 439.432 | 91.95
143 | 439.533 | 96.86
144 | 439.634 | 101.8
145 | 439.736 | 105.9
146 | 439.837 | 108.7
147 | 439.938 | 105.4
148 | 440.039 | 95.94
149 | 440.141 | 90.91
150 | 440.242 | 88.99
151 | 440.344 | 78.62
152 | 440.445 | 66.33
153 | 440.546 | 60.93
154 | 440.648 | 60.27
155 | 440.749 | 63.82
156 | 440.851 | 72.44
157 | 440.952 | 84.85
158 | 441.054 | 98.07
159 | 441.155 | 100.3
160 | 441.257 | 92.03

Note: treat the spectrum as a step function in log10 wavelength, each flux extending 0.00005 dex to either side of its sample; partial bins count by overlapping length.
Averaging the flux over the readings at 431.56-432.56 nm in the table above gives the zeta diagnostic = 85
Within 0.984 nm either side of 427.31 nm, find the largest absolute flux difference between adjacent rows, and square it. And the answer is 282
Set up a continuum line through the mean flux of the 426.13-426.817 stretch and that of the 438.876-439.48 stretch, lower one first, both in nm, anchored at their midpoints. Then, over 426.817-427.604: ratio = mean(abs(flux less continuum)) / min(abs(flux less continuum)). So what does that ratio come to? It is 8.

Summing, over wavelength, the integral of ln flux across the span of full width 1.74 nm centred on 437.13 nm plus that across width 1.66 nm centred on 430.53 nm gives 14.2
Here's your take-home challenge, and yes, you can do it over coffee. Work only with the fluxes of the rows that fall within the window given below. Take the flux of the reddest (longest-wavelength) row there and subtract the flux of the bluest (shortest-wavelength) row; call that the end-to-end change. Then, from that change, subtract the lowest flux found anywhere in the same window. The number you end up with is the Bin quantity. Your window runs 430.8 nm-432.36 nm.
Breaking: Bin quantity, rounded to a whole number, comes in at 11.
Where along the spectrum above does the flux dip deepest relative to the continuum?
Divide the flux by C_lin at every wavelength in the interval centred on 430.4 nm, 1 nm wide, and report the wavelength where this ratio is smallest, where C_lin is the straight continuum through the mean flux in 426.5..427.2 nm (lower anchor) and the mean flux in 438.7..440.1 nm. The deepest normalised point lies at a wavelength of 430.816 nm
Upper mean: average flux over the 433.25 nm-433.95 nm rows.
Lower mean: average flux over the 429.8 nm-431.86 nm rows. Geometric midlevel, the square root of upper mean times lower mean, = 71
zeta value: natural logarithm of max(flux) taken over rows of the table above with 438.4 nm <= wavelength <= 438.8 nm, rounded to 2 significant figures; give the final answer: 4.4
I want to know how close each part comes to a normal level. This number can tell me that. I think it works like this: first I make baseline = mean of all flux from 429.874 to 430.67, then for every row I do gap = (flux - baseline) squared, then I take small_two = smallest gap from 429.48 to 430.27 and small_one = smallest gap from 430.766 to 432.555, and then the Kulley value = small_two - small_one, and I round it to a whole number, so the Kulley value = -7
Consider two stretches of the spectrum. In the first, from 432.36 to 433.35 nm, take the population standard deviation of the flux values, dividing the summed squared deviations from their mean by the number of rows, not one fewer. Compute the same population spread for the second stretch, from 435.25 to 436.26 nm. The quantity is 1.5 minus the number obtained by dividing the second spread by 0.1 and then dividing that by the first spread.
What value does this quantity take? -5.2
